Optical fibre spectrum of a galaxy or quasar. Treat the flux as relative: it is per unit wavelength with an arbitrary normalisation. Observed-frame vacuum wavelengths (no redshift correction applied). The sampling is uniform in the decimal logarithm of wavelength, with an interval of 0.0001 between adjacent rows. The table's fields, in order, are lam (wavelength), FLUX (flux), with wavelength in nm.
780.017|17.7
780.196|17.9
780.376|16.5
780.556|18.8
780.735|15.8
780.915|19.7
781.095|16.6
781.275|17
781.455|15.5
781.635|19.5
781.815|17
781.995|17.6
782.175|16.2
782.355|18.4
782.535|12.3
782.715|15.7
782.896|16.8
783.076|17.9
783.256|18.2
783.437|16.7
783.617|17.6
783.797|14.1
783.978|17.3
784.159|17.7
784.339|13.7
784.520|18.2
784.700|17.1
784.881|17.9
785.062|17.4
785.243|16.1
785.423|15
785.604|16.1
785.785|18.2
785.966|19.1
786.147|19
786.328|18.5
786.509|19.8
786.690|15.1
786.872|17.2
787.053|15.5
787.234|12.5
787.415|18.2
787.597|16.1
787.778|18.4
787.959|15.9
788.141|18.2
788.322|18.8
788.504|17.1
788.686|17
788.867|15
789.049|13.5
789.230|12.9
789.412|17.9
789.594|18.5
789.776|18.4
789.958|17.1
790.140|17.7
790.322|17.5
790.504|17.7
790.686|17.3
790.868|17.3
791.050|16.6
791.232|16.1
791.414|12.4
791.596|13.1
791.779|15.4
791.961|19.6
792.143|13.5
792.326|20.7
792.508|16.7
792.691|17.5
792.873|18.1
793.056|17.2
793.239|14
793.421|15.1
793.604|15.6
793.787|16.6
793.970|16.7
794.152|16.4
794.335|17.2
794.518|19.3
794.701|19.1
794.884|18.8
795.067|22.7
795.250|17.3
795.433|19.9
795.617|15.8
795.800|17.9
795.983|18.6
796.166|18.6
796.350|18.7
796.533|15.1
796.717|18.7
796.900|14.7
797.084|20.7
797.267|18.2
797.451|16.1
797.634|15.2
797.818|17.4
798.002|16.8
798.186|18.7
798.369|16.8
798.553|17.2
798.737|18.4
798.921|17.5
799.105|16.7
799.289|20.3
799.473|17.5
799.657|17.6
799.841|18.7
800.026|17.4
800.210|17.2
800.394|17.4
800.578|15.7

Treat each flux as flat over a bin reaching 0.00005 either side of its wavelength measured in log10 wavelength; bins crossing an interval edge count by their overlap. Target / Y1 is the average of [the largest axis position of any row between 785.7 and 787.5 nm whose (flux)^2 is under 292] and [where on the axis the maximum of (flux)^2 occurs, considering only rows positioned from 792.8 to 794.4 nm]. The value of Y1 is 790.05 nm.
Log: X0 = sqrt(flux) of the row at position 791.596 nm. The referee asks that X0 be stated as 3.62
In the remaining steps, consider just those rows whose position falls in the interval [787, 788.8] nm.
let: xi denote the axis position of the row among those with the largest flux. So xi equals 788.322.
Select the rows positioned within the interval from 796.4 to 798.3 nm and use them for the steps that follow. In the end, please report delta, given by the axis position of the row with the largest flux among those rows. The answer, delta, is 797.084 nm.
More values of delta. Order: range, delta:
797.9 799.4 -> 799.289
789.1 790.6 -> 789.594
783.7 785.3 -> 784.520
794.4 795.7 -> 795.067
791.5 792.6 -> 792.326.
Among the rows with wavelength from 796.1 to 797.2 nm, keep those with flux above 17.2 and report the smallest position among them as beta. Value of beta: 796.166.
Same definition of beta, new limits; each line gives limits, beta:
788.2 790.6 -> 788.322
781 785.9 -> 781.635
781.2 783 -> 781.635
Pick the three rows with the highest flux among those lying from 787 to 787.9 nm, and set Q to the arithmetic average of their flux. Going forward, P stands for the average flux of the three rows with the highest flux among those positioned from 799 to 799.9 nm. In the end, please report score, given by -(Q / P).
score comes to -0.93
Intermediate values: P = 18.9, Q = 17.6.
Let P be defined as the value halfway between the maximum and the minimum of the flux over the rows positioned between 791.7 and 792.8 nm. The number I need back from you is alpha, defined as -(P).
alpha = -17.1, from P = 17.1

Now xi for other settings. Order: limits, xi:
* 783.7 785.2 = 784.520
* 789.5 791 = 789.594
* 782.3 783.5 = 782.355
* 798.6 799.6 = 799.289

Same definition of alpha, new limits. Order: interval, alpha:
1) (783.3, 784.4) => -15.7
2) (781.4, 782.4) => -17.5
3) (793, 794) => -15.6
